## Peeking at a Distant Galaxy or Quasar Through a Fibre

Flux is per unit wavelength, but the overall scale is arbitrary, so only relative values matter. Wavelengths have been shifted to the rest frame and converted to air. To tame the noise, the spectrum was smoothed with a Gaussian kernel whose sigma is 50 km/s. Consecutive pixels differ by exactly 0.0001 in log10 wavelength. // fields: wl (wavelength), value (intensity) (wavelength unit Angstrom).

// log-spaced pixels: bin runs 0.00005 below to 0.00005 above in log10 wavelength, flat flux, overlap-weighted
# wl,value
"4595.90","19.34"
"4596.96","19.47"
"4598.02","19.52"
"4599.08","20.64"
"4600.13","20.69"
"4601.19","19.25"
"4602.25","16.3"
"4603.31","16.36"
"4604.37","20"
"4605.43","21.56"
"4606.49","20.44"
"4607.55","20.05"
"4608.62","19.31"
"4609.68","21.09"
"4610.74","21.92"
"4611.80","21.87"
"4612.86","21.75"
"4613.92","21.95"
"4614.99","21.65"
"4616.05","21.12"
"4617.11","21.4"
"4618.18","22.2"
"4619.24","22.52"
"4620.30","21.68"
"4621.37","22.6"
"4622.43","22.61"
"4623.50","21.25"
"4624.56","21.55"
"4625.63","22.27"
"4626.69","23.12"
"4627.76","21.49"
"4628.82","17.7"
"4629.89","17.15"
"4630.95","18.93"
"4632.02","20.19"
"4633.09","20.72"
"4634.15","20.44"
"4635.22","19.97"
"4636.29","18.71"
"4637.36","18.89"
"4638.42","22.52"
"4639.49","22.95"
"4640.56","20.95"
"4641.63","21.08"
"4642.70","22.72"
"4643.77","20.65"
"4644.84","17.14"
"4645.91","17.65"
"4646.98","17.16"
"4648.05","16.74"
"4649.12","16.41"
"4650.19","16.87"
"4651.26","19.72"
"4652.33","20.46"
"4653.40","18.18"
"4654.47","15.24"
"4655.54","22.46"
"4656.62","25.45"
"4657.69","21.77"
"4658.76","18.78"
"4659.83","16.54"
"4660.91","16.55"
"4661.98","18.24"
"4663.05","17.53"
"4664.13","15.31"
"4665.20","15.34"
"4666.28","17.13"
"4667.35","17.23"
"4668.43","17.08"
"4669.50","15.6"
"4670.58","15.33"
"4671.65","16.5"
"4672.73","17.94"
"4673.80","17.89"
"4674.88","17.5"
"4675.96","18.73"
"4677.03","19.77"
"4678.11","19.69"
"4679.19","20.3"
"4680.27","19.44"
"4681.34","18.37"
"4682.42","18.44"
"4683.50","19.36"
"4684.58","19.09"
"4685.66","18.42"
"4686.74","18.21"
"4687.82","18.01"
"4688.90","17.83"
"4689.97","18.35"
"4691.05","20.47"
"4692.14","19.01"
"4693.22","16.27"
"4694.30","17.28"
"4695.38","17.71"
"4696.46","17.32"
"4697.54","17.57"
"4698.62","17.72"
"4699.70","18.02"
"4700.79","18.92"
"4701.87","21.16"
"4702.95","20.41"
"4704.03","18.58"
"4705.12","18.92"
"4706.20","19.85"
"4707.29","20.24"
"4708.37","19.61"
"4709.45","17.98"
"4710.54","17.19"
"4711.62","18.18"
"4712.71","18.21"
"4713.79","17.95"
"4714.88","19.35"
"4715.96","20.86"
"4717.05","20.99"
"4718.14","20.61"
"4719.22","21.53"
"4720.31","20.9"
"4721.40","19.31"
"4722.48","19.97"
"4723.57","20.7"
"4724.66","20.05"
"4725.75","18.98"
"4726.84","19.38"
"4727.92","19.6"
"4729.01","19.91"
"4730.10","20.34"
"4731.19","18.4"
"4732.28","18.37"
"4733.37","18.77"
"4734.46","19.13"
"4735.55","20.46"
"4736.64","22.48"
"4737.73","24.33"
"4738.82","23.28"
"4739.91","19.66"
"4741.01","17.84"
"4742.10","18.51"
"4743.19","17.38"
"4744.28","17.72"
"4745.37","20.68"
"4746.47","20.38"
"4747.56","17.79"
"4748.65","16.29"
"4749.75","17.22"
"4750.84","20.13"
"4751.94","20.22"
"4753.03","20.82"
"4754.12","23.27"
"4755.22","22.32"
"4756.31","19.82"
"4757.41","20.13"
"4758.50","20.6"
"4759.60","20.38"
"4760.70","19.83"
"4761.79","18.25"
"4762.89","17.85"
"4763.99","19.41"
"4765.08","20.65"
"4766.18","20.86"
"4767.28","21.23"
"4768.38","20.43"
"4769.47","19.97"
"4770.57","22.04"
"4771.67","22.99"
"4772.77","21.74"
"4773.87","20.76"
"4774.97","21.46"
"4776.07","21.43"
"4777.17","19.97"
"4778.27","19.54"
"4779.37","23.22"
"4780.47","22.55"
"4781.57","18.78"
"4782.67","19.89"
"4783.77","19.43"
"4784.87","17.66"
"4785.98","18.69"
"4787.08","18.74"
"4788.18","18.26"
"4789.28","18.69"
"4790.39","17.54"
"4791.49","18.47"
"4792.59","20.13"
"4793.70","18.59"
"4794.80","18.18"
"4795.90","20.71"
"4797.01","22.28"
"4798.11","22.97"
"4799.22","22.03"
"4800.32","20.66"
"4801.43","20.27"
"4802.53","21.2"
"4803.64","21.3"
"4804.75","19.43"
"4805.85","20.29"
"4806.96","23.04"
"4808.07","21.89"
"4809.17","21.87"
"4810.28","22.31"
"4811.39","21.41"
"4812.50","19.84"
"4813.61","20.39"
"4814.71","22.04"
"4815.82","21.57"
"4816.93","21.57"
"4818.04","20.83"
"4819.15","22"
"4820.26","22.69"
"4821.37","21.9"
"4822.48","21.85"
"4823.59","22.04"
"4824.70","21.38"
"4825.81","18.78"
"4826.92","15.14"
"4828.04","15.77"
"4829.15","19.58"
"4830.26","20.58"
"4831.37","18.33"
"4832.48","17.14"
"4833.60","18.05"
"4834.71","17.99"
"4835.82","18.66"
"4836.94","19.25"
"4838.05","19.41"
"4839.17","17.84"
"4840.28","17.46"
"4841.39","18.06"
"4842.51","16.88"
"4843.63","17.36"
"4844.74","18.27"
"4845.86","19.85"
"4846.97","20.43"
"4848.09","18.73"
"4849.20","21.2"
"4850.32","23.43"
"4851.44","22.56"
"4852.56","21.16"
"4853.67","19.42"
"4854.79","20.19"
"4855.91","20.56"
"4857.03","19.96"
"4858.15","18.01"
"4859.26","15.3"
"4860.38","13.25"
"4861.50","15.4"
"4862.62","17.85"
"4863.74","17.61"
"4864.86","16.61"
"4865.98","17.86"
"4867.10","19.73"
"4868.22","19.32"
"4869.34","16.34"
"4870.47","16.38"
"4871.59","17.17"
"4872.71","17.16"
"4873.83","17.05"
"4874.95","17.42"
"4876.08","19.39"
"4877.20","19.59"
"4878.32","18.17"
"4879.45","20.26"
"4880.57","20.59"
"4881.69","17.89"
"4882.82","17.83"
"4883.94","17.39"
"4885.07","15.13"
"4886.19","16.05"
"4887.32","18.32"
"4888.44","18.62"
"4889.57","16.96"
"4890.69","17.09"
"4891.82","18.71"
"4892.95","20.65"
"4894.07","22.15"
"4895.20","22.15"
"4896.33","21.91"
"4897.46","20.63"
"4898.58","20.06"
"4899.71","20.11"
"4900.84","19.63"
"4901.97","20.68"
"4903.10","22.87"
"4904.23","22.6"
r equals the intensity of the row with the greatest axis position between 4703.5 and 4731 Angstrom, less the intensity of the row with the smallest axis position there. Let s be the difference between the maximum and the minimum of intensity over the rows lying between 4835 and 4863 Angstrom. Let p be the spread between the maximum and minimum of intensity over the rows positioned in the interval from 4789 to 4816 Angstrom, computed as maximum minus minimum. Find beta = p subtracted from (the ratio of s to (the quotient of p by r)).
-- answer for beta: -2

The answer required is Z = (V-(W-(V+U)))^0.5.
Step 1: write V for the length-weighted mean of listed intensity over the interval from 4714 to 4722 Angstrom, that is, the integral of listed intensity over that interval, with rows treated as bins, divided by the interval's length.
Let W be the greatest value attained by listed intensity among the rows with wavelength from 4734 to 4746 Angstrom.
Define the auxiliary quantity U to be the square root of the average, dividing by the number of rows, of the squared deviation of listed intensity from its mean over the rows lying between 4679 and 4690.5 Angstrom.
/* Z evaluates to 4.14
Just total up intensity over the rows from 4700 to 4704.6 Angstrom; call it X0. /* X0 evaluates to 79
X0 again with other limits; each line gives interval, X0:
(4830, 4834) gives 74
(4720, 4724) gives 81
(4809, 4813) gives 85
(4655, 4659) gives 88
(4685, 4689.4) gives 72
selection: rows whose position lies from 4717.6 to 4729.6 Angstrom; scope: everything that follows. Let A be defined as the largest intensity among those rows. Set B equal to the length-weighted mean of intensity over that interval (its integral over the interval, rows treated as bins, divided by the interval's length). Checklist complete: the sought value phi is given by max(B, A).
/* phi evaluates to 21.5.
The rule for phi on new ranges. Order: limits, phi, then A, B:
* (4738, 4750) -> 23.3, 23.28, 19.0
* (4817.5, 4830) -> 22.7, 22.69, 20.2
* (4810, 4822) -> 22.7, 22.69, 21.5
